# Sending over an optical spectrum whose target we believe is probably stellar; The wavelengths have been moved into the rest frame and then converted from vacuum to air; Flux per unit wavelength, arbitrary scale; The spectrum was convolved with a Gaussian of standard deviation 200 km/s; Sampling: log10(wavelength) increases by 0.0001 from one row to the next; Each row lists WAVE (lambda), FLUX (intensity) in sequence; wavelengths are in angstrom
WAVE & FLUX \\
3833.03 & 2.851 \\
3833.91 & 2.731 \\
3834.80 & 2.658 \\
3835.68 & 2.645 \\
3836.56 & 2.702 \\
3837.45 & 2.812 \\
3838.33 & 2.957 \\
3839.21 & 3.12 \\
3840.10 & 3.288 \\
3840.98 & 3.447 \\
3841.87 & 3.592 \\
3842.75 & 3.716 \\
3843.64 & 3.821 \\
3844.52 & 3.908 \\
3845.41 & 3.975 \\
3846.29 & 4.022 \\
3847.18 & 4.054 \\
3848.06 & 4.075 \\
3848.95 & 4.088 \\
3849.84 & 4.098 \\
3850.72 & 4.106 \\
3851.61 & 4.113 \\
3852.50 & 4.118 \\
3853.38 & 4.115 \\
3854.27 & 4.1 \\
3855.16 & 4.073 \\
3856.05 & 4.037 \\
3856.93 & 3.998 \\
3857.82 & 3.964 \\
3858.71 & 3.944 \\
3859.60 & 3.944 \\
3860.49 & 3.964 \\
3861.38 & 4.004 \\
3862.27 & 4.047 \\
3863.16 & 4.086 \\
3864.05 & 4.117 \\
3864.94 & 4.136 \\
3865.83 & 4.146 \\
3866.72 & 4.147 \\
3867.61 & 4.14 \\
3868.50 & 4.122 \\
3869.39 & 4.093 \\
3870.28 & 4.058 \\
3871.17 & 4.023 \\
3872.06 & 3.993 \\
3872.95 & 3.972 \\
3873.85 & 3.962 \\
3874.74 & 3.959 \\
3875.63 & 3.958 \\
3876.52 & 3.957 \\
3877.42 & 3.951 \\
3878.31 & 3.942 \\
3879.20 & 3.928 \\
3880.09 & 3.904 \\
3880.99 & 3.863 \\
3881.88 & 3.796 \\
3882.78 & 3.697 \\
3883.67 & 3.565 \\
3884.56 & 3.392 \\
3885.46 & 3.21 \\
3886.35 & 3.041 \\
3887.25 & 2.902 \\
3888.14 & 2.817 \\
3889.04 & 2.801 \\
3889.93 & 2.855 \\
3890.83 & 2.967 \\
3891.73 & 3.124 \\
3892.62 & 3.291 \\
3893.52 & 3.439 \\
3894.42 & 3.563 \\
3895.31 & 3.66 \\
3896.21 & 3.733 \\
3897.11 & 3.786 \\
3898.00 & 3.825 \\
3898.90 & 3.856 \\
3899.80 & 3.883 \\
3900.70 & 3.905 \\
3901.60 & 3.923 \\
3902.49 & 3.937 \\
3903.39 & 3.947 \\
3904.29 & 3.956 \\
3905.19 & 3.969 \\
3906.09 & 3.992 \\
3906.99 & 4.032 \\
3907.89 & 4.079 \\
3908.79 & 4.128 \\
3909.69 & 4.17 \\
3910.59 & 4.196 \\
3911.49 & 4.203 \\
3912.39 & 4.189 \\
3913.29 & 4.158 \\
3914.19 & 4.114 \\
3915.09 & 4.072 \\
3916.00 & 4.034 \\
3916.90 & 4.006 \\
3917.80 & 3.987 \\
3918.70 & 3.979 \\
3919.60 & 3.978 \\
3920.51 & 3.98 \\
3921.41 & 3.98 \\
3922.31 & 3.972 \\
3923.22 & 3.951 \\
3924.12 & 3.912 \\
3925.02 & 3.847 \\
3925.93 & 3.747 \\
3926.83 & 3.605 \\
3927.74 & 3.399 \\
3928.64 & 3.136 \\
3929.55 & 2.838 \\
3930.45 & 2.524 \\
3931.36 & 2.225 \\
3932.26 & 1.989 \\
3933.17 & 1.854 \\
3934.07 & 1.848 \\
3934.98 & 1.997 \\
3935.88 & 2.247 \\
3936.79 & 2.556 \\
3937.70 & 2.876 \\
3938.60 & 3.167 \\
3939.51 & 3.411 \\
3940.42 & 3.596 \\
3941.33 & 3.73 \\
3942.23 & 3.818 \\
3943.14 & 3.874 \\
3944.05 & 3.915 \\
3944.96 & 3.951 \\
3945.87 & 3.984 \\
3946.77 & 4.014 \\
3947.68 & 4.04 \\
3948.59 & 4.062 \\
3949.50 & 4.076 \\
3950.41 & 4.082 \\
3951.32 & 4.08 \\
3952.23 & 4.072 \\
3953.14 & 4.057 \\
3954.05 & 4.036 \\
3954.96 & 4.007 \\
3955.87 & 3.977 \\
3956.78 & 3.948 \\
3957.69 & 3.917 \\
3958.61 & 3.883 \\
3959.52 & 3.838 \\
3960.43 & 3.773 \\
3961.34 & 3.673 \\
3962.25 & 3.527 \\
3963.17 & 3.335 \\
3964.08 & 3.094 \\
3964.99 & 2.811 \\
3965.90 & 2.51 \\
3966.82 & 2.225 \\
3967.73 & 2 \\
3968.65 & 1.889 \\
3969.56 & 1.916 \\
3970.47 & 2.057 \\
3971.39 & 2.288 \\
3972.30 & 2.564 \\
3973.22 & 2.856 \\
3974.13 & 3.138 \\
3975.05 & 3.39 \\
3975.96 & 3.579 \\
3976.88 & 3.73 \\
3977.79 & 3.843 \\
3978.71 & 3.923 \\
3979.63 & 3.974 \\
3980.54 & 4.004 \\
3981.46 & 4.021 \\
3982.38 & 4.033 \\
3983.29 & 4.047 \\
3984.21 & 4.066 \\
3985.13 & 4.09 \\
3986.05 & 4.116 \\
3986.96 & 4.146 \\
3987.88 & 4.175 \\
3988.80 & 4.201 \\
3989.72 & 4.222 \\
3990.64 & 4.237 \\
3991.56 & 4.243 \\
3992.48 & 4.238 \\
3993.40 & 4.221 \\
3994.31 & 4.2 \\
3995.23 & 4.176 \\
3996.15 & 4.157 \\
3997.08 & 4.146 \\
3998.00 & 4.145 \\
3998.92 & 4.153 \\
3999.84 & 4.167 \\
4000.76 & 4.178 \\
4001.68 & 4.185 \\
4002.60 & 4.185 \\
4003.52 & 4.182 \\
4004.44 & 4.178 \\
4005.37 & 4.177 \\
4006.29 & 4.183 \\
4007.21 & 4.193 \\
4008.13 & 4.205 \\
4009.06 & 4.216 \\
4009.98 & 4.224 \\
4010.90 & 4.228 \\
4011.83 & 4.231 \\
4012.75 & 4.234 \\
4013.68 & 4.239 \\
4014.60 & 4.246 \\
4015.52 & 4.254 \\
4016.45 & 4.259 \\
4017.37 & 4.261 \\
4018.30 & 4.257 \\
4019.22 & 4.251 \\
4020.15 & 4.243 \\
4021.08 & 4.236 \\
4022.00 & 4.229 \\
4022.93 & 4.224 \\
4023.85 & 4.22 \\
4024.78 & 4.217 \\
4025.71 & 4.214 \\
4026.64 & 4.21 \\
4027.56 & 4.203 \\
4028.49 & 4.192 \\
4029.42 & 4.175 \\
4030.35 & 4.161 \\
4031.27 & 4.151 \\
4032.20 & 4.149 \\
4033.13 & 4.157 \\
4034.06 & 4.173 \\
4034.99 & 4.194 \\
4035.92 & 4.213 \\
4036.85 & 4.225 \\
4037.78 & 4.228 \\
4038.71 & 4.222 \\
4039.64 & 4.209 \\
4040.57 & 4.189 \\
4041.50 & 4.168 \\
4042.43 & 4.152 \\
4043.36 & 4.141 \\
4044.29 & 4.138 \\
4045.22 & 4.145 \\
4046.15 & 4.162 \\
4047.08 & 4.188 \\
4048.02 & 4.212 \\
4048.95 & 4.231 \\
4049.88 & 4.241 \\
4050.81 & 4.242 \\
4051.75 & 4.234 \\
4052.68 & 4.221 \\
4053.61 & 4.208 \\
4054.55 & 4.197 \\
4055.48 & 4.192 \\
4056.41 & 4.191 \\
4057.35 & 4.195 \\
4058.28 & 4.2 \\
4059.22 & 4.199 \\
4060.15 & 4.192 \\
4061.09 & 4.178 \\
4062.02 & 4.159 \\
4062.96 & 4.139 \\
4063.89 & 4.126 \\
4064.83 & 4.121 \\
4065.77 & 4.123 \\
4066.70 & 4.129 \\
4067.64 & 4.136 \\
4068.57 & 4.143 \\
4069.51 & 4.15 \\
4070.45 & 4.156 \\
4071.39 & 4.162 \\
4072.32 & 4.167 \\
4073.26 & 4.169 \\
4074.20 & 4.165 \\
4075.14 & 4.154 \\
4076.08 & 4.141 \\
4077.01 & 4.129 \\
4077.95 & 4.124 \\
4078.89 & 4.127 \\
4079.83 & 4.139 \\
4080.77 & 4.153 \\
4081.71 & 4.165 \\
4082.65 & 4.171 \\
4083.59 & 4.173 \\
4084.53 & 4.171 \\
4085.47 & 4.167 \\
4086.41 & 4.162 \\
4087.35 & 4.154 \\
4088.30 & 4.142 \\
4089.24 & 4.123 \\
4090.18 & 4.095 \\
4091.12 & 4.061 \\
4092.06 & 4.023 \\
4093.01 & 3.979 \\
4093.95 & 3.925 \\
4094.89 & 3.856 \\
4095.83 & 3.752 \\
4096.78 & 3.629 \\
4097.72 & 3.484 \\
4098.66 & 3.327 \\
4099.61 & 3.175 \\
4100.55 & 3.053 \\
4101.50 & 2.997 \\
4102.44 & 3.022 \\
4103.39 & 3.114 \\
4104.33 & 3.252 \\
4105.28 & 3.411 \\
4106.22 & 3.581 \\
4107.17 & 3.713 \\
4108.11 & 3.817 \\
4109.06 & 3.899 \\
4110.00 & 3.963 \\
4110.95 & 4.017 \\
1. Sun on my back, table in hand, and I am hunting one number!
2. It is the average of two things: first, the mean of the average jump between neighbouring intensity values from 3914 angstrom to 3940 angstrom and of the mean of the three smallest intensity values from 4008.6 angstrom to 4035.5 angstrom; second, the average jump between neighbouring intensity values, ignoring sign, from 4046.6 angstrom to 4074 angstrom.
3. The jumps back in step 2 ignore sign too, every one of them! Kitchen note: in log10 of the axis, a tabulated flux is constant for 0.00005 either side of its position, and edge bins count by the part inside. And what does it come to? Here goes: 1.08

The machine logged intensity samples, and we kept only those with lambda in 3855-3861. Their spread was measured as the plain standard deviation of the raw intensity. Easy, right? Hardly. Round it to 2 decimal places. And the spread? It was 0.05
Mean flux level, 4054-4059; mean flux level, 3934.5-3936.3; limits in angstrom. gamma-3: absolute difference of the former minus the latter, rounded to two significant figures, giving 2.1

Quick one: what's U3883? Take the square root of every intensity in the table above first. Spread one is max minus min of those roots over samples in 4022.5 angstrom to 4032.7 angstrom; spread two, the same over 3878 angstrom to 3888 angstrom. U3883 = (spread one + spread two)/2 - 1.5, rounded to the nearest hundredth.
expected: -1.35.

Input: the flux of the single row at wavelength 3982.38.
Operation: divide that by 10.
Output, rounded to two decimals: 0.40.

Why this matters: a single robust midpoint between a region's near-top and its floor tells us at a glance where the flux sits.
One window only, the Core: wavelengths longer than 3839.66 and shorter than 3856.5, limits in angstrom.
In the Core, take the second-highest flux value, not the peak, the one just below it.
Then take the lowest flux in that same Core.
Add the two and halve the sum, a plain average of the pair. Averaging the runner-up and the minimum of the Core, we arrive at 3.70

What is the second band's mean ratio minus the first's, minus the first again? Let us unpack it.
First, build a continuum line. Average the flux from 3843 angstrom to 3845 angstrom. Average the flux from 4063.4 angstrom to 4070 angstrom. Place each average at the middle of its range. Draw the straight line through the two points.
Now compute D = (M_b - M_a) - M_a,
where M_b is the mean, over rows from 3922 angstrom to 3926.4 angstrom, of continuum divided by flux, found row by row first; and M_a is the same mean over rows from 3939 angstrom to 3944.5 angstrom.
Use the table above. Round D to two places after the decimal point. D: -1.12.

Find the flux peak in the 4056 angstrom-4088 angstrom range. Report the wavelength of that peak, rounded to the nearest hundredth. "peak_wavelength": 4058.28 angstrom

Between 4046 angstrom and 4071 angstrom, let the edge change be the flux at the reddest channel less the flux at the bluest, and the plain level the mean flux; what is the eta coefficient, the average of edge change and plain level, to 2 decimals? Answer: 2.09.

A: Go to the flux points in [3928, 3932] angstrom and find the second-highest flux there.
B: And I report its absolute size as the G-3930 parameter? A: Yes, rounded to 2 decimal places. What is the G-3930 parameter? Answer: 2.84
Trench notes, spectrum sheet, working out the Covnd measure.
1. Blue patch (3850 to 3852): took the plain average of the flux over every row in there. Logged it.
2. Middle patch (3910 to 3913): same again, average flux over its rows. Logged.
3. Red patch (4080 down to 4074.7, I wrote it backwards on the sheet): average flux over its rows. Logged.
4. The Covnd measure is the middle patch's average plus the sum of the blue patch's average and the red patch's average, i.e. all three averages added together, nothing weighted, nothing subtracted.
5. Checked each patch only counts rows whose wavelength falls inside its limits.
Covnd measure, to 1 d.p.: 12.4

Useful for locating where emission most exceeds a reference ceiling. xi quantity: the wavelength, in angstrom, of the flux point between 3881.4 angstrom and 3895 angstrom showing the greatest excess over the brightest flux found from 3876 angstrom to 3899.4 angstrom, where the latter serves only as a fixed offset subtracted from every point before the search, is 3881.88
